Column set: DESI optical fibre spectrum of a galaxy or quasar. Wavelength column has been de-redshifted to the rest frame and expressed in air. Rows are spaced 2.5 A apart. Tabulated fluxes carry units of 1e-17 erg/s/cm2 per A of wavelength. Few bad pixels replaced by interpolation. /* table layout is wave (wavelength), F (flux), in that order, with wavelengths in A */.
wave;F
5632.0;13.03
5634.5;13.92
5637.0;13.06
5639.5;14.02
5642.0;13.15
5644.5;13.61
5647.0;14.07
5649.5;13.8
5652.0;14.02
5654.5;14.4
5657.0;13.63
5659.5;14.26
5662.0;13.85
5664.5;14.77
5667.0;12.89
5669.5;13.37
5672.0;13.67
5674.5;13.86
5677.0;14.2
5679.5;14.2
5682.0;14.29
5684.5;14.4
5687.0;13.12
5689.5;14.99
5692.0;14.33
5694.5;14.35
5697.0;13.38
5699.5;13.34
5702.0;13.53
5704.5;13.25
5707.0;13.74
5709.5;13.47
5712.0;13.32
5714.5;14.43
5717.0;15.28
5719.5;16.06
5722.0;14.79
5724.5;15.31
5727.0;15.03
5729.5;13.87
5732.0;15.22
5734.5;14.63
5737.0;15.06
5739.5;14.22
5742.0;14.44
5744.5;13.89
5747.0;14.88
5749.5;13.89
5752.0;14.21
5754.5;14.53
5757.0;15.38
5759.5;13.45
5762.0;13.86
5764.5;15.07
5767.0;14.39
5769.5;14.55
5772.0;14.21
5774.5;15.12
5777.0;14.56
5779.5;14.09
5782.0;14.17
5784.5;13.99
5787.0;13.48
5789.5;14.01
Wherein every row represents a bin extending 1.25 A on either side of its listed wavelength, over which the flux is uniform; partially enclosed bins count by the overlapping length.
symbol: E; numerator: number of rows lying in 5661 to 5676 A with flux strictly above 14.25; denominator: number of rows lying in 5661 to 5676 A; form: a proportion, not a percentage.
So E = 0.17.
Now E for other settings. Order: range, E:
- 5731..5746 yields 0.67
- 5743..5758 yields 0.50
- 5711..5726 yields 0.83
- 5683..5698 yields 0.67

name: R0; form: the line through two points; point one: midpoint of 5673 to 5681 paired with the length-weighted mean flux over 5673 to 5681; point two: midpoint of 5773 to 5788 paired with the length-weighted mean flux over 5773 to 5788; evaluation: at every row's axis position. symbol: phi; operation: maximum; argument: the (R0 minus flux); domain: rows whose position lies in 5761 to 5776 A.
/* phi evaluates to 0.4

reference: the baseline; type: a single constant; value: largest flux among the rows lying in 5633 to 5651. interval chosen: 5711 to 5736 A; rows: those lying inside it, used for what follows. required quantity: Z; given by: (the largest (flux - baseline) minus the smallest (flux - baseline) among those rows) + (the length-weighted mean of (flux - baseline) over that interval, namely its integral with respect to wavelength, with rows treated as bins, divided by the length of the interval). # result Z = 3.5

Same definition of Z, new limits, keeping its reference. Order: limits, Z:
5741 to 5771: 2.2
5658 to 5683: 1.7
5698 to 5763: 3.1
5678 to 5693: 2.0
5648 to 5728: 3.2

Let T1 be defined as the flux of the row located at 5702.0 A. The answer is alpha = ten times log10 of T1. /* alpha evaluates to 11.3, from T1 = 13.53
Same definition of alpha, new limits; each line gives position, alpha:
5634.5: 11.4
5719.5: 12.1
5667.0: 11.1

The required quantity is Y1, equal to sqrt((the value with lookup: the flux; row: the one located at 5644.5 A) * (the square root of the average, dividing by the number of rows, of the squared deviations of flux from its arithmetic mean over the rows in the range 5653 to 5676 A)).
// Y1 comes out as 2.69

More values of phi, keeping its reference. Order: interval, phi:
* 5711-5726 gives 0.8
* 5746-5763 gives 0.8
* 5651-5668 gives 1.2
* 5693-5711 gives 0.9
